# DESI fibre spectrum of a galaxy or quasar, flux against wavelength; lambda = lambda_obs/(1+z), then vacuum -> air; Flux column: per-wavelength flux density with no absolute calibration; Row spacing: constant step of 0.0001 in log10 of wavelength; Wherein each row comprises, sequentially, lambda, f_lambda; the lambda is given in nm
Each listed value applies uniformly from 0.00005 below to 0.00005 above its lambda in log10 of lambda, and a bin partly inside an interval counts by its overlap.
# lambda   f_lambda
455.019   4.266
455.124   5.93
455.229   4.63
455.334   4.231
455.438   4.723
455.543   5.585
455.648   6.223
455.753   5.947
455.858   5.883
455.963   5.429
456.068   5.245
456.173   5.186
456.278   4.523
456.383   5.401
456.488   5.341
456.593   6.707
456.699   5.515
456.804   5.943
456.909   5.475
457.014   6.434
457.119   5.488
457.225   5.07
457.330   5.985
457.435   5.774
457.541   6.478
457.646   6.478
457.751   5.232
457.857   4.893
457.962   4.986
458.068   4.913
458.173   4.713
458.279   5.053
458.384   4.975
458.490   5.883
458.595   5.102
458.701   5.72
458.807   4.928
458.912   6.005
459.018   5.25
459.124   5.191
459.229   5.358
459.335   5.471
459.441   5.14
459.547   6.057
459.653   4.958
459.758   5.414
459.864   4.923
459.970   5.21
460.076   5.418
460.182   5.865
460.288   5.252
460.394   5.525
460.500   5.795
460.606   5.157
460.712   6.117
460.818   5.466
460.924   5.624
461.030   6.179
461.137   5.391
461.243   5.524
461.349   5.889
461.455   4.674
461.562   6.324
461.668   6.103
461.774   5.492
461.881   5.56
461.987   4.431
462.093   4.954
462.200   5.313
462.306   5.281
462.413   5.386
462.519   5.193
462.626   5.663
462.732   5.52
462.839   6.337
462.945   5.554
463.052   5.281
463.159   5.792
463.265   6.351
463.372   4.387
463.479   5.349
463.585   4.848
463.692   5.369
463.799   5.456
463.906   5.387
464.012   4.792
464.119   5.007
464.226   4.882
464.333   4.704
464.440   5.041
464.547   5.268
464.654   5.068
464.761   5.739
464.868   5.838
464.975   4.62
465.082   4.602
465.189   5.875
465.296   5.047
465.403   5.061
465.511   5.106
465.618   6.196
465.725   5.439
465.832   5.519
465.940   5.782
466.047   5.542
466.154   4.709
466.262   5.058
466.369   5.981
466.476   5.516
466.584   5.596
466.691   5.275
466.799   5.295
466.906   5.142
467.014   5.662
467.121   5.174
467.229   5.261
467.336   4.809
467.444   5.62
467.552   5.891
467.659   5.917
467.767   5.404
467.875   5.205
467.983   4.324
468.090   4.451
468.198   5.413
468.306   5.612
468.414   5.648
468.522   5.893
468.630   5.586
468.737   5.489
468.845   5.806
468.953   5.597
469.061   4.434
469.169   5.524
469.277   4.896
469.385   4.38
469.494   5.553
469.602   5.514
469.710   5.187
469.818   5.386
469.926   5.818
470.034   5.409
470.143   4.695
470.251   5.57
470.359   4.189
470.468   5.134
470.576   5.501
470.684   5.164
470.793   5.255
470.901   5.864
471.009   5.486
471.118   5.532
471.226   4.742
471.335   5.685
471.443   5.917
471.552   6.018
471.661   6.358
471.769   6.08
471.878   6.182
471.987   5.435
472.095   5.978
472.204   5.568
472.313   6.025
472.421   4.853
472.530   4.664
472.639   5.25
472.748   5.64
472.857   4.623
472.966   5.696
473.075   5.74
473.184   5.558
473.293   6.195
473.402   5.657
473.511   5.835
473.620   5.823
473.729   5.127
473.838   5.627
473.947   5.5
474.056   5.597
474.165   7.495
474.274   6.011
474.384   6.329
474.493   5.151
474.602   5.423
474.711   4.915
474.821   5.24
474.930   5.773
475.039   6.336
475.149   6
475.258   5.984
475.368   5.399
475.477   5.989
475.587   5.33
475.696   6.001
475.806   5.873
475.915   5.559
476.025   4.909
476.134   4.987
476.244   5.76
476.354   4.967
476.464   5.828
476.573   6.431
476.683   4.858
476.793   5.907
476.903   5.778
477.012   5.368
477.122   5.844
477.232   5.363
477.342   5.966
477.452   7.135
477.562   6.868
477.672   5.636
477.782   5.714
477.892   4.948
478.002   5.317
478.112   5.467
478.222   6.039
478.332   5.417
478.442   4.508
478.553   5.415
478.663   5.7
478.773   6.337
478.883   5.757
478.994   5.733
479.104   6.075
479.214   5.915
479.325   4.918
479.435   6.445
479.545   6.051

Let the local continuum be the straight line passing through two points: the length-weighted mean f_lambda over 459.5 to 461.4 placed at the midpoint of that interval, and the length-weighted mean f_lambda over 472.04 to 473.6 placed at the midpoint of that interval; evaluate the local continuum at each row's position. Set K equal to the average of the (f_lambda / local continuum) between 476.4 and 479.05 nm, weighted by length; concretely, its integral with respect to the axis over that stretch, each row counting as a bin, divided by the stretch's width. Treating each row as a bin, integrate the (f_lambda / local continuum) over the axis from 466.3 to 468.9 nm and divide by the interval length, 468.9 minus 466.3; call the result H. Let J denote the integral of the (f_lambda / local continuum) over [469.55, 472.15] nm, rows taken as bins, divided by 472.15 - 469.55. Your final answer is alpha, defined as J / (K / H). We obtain 0.94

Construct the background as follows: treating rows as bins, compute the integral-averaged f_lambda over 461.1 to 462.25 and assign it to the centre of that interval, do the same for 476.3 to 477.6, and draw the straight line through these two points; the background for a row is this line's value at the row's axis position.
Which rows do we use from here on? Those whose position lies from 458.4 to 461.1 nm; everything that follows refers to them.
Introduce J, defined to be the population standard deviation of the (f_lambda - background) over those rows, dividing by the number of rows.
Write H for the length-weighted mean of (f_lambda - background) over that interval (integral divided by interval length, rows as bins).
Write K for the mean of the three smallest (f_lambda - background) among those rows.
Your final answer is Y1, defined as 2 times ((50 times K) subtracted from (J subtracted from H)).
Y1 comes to 42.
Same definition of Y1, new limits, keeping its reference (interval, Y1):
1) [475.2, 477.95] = 93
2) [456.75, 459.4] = 48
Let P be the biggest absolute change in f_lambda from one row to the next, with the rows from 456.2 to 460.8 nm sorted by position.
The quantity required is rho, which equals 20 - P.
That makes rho 18.6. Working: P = 1.37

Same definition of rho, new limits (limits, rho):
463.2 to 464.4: 18.0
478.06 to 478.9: 19.1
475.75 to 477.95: 18.4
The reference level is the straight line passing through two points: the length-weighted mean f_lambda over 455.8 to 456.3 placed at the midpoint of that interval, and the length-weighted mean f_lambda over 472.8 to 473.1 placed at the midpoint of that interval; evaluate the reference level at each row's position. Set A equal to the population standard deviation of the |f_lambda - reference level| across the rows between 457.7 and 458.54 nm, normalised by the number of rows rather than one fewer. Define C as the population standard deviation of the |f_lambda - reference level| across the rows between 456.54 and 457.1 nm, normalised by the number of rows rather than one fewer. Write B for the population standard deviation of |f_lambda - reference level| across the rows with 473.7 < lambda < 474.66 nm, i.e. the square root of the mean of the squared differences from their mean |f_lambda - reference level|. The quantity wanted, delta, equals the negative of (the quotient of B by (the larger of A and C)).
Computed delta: -1.3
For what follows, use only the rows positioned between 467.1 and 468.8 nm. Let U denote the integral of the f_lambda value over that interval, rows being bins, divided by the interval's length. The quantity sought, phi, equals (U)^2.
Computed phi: 28.8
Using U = 5.36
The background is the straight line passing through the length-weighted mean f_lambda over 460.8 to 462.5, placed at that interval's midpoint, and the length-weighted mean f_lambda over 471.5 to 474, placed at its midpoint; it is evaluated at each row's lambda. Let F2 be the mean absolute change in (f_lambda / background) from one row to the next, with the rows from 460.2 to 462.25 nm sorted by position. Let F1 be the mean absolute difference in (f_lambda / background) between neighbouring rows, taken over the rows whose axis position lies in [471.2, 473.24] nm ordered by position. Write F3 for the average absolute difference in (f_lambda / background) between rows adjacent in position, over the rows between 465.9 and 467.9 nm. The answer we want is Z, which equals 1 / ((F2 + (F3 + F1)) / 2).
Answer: 7.6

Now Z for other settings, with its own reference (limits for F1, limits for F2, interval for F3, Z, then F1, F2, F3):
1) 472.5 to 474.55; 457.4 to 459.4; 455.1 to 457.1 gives 6.6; 0.108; 0.086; 0.111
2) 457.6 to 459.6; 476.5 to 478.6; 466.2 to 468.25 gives 7.2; 0.091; 0.115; 0.073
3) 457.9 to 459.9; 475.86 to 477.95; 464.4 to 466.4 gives 6.6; 0.095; 0.117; 0.092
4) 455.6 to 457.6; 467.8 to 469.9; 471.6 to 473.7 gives 7.3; 0.106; 0.085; 0.085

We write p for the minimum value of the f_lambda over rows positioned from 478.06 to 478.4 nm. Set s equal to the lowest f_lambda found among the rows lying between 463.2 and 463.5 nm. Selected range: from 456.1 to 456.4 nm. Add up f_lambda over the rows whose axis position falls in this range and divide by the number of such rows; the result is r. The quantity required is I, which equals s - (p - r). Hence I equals 4.0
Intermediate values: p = 5.417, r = 5.0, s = 4.387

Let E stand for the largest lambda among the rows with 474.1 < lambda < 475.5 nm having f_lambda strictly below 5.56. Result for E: 475.368 nm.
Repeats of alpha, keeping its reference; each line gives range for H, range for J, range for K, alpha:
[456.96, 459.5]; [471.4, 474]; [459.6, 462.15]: 1.01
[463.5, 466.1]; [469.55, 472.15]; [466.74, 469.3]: 0.98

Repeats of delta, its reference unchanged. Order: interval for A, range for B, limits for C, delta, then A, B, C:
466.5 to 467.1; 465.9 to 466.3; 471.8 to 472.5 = -0.6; 0.13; 0.15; 0.26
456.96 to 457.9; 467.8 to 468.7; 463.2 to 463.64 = -0.7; 0.42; 0.31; 0.40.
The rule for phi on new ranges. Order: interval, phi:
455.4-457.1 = 31.4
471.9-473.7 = 30.7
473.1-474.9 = 32.7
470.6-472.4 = 32.4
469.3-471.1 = 27.6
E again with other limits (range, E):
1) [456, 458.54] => 458.384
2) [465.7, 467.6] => 467.336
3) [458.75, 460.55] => 460.394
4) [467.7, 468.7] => 468.198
